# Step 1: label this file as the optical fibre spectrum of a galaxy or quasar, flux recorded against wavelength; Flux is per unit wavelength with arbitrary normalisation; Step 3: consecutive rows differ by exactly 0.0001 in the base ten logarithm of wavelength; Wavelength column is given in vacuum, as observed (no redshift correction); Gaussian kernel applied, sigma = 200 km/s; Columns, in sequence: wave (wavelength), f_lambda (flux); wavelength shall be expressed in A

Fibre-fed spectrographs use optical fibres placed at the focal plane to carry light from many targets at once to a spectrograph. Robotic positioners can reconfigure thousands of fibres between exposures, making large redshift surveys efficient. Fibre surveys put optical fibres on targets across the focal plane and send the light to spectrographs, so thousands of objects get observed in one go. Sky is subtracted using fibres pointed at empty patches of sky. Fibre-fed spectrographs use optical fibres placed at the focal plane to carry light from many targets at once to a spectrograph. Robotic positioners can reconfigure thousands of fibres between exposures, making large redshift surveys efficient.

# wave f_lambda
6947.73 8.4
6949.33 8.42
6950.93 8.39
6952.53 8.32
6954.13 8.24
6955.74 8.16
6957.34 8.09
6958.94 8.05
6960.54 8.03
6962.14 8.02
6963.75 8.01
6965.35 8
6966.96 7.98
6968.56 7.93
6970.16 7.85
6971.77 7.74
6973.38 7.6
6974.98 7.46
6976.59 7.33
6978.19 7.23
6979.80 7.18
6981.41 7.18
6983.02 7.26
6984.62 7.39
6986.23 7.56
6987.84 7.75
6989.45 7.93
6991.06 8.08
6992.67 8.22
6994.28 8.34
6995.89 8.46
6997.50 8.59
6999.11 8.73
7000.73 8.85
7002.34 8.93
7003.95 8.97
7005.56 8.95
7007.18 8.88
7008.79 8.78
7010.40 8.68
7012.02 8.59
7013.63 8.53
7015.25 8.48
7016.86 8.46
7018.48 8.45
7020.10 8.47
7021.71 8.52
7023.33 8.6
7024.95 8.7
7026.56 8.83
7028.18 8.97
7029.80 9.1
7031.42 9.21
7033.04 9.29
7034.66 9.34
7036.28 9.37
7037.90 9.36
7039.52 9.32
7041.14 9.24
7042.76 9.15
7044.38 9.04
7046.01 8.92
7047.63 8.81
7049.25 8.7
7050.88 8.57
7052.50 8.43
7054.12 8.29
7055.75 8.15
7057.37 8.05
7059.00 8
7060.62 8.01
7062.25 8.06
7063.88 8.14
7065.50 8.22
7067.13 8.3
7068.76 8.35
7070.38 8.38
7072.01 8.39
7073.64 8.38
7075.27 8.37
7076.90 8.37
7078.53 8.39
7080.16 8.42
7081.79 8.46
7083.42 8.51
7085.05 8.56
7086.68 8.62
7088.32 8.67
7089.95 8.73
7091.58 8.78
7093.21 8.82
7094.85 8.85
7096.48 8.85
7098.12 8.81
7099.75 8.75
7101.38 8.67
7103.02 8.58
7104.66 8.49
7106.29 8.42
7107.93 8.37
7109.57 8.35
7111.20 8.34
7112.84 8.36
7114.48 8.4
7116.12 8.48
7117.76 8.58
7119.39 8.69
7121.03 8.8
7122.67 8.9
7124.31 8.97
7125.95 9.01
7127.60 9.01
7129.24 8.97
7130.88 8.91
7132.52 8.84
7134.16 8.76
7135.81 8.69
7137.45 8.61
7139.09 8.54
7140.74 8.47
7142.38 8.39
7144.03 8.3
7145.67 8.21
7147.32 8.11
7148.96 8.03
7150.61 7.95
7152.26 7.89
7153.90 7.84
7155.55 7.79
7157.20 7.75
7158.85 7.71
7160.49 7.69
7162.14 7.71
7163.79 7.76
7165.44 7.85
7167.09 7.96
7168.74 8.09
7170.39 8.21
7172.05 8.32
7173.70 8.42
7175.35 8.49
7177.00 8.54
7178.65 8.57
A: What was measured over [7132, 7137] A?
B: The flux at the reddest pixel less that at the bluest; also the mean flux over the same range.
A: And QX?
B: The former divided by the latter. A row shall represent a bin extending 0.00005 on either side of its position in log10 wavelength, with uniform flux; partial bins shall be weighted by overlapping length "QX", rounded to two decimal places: -0.02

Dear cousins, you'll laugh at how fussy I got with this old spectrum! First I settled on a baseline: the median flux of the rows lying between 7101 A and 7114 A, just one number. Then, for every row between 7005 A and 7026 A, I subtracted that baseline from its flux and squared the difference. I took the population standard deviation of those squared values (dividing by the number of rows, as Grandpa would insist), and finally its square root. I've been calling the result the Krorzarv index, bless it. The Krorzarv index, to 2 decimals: 0.31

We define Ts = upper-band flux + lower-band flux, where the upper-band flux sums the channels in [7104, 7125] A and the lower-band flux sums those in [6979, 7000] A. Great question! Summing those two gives 214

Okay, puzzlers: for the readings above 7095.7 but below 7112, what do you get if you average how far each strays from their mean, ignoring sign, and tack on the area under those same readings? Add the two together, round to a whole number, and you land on 140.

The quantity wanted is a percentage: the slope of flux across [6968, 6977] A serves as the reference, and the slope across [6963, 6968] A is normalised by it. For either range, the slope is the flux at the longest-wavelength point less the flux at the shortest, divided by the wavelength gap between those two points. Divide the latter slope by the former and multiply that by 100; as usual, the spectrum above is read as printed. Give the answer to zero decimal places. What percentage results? 13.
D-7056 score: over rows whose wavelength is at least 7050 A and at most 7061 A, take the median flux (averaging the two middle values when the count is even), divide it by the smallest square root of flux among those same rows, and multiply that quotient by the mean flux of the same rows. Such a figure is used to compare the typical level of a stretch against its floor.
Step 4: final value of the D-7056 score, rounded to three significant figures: 23.7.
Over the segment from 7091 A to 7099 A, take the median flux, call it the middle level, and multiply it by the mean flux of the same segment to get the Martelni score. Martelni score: 78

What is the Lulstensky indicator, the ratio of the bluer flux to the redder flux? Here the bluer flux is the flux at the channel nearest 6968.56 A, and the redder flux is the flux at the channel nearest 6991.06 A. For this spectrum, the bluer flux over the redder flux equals 0.981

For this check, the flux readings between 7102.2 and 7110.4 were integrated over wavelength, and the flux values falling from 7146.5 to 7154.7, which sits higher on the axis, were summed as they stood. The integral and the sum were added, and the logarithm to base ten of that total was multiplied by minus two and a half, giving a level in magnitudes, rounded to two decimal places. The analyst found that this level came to -5.09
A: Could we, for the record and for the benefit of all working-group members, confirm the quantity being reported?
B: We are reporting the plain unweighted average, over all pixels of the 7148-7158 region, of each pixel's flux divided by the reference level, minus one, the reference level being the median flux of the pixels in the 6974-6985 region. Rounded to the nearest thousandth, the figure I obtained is 0.085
